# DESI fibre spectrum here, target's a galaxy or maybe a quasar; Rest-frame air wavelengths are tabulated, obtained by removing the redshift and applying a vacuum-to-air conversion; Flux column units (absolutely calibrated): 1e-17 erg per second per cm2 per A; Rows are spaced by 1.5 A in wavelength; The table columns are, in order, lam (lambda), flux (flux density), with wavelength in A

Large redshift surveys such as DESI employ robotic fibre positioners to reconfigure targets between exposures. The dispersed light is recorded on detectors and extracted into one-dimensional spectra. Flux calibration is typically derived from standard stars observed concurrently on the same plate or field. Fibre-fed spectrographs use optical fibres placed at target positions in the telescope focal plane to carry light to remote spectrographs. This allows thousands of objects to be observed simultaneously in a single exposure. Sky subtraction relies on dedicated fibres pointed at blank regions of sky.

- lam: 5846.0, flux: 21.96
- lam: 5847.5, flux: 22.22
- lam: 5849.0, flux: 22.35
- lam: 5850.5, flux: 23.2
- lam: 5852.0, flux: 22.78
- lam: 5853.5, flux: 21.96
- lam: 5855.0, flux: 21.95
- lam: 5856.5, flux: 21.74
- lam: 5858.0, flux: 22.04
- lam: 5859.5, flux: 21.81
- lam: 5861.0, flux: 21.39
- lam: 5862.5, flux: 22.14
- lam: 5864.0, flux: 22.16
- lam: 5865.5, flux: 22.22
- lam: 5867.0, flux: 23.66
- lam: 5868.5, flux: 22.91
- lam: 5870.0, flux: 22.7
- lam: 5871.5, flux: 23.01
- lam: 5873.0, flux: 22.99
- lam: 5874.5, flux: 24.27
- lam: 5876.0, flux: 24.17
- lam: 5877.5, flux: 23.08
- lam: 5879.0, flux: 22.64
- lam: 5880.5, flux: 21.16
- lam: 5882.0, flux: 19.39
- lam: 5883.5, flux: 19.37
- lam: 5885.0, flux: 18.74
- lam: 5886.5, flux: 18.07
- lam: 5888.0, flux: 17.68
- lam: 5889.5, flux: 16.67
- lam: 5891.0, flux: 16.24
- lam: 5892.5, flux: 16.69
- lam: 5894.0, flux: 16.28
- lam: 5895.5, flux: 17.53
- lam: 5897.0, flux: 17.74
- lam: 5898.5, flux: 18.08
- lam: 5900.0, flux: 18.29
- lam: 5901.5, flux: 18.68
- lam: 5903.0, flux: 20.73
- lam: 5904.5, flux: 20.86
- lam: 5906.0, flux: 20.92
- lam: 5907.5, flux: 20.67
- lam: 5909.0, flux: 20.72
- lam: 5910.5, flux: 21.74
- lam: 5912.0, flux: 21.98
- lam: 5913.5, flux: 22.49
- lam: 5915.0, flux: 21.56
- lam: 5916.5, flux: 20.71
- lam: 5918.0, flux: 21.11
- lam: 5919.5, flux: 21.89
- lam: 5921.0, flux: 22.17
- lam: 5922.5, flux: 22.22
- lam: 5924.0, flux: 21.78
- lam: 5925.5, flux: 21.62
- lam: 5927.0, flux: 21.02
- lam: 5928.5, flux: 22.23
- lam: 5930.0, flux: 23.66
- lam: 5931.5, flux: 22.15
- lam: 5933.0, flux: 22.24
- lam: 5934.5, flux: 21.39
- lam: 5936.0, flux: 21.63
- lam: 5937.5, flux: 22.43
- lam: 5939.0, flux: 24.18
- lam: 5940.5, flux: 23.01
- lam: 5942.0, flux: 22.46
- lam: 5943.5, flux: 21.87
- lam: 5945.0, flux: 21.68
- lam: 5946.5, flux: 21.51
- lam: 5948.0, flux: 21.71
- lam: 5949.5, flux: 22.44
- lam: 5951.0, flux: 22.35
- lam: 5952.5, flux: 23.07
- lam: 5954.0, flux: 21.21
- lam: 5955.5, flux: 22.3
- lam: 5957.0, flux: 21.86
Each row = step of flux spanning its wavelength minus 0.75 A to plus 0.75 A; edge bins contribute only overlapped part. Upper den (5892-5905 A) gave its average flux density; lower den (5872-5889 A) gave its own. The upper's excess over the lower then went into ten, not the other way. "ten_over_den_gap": -4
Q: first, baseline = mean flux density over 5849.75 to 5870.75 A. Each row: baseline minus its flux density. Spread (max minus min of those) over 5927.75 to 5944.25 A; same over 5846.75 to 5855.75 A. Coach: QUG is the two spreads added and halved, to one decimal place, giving 2.0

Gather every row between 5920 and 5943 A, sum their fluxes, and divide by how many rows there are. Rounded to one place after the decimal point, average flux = 22.3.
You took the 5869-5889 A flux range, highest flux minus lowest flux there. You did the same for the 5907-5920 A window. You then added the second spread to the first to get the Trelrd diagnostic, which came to 8.41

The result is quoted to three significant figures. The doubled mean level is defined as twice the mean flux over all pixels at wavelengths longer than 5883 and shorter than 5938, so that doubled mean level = 40.5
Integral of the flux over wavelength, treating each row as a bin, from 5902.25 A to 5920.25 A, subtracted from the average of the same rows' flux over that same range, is -362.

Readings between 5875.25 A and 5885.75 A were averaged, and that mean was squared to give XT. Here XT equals 450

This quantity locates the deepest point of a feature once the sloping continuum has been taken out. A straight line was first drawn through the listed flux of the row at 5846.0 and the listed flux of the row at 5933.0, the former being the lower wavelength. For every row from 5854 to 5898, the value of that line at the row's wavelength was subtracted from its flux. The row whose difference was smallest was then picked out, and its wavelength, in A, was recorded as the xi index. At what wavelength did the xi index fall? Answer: 5891.0 A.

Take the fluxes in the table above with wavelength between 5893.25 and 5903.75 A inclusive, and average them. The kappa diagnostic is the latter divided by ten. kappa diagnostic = 1.82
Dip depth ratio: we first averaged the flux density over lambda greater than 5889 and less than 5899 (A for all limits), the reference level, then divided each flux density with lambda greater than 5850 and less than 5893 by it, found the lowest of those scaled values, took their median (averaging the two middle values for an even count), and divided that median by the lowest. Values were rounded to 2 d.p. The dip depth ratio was 1.36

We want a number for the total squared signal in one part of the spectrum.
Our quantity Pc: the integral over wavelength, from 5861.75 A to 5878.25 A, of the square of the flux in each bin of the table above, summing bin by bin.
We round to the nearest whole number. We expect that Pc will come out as 8758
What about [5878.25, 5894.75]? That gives 5681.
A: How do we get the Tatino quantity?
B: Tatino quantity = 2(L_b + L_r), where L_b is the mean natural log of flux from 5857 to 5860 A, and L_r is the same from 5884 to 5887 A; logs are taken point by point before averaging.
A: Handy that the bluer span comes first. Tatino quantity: 12.0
